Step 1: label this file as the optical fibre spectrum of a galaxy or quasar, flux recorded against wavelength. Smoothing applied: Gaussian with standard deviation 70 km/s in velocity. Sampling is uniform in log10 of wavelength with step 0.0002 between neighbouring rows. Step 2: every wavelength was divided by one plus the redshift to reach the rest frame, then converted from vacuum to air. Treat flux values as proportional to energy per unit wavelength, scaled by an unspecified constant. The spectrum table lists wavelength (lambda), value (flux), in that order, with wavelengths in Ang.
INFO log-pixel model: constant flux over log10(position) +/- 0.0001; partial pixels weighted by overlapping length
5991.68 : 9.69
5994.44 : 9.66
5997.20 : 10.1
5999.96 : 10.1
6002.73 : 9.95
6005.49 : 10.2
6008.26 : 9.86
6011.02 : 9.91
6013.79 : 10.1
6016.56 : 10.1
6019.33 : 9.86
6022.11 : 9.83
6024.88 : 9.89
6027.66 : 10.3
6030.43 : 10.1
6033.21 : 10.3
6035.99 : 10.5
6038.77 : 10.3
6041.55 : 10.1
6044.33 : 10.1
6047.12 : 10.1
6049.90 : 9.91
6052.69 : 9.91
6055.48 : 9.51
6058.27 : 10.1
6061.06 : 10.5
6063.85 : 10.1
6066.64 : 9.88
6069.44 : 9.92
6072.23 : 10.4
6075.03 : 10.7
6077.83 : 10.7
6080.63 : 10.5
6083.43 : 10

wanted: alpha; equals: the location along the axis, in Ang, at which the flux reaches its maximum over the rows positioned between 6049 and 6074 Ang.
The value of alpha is 6061.06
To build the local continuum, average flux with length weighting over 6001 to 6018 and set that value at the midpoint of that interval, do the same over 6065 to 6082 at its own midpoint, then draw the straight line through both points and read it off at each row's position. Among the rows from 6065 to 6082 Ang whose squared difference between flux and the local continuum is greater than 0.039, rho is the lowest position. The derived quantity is 6066.64 Ang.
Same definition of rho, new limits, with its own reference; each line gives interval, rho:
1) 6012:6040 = 6019.33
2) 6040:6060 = 6049.90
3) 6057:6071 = 6061.06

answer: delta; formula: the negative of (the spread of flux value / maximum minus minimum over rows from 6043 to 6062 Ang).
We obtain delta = -1.0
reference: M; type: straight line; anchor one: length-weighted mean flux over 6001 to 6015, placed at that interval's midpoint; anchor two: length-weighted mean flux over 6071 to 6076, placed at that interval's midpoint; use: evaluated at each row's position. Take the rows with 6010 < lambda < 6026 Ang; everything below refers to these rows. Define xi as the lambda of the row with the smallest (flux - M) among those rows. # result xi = 6022.11 Ang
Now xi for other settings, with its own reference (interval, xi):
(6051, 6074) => 6055.48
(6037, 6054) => 6052.69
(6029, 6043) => 6041.55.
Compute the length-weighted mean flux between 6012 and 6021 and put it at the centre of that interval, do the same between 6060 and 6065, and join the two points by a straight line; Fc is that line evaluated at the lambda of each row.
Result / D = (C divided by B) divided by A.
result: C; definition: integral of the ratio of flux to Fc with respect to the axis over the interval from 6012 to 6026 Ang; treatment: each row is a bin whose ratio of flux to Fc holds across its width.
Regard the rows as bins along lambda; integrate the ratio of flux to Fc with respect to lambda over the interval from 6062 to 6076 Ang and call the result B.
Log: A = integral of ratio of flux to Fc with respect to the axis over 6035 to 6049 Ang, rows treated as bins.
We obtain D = 0.0717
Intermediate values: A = 14.1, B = 13.8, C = 13.9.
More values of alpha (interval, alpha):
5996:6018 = 6005.49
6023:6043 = 6035.99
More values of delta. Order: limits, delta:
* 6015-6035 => -0.5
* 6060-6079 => -0.8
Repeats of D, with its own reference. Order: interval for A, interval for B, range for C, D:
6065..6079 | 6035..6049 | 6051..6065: 0.0698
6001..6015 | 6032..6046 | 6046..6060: 0.0680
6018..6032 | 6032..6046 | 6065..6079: 0.0707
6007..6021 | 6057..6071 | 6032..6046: 0.0738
